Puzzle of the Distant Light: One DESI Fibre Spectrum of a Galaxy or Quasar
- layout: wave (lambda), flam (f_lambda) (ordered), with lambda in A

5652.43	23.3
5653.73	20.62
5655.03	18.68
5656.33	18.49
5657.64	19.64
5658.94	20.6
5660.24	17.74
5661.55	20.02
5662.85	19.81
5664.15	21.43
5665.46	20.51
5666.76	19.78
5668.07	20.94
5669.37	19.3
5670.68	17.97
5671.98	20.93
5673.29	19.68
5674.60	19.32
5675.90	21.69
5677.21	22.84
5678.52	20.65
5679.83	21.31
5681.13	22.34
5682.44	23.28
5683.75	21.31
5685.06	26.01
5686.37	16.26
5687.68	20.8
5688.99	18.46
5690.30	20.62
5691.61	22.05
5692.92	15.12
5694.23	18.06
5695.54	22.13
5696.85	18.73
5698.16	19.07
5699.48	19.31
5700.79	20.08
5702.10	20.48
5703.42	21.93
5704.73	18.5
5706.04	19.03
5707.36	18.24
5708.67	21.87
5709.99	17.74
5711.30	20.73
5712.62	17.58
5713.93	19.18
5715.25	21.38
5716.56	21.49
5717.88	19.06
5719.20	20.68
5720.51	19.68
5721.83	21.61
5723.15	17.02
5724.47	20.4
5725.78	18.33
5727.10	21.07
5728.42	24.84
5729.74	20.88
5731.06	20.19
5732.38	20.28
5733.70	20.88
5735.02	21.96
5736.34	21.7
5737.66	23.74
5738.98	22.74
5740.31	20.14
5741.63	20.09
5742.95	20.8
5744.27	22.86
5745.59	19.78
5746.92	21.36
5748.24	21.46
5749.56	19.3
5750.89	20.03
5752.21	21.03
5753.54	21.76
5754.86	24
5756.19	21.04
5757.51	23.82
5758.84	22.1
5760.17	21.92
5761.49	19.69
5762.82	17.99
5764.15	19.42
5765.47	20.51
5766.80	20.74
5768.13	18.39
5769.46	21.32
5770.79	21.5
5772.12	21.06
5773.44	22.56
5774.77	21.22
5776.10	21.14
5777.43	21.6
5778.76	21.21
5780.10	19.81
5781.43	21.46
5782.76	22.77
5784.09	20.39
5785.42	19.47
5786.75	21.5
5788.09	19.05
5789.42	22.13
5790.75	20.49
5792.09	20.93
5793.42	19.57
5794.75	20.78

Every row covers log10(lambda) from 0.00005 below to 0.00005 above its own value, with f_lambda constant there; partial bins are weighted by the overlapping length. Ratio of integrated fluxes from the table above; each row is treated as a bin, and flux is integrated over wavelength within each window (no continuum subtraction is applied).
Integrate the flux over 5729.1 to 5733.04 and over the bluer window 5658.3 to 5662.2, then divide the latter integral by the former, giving 0.94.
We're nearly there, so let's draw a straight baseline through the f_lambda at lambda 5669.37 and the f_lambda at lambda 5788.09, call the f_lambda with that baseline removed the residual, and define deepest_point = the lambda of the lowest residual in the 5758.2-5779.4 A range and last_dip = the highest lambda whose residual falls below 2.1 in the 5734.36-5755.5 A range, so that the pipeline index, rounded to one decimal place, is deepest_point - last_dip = 10.6 A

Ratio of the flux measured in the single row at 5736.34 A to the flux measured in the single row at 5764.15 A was 1.12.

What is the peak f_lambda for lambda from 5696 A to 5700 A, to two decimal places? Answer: 19.31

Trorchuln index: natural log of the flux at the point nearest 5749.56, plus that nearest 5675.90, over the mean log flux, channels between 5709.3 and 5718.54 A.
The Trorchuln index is 2.03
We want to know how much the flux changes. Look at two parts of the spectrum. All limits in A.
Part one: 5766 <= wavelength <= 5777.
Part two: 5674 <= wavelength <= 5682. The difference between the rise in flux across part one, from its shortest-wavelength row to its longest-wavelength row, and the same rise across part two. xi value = -3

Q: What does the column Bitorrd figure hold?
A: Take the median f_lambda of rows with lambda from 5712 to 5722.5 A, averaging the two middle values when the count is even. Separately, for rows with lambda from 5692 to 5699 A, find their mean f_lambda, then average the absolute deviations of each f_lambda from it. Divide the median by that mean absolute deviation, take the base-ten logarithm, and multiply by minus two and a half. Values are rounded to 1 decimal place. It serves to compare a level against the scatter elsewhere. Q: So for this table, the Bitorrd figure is -2.7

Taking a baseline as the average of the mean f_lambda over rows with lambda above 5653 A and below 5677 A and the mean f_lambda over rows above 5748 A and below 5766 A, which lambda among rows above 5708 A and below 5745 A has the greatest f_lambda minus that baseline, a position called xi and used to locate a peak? 5728.42 A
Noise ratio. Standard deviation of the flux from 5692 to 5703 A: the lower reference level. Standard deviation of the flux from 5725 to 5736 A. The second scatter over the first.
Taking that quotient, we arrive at 0.91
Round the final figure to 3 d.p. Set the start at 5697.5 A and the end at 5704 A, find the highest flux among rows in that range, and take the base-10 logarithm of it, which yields 1.341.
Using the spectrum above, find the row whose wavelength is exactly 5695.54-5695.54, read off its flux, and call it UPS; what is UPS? 22.13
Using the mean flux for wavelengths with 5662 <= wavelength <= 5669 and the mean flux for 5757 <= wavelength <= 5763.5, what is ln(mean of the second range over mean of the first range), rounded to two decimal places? 0.03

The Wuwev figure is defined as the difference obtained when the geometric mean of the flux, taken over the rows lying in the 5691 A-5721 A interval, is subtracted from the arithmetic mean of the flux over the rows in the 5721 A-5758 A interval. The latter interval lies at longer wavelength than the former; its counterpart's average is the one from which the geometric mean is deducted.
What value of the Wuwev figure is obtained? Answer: 1.6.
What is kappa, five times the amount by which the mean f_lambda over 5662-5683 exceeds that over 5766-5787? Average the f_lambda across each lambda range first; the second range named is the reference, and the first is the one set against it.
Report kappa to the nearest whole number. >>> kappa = -1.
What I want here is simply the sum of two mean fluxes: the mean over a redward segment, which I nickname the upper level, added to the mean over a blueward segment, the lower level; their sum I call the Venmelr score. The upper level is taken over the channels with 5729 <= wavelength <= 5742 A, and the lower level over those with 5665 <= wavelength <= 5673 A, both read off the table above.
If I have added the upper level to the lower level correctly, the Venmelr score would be 41.2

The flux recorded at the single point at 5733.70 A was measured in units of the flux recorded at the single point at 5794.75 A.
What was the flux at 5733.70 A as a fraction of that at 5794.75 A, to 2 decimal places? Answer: 1.00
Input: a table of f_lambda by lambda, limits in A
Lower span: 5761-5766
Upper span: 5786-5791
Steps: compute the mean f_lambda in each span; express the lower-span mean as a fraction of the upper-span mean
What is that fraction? 0.93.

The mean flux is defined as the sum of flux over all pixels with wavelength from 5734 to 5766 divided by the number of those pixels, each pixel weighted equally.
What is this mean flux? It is 21.2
